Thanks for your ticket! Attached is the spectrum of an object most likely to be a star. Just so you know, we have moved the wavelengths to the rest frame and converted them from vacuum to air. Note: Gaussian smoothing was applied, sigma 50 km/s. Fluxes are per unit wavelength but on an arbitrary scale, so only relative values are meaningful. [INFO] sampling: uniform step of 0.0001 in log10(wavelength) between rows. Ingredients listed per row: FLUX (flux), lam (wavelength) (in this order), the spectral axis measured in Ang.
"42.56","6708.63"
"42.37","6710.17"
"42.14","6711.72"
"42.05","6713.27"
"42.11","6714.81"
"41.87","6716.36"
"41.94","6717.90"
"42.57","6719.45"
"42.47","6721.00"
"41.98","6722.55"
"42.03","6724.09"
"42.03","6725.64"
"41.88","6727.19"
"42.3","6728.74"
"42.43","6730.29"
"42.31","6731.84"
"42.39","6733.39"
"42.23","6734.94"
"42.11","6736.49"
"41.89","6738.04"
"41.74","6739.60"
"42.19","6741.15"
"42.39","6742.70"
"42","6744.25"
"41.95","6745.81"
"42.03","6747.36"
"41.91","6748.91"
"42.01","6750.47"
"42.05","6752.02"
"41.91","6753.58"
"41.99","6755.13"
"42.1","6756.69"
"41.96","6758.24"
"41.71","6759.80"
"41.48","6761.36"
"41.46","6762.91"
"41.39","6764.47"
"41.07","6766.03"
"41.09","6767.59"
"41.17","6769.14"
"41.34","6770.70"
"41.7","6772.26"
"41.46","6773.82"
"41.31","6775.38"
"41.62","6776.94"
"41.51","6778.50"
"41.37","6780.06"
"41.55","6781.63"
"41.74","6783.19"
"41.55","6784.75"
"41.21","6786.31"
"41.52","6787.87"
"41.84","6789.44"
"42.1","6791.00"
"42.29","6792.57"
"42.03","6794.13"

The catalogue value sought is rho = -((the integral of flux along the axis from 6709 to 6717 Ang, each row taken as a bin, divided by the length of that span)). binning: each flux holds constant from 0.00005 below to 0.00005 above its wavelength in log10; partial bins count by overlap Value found -42.1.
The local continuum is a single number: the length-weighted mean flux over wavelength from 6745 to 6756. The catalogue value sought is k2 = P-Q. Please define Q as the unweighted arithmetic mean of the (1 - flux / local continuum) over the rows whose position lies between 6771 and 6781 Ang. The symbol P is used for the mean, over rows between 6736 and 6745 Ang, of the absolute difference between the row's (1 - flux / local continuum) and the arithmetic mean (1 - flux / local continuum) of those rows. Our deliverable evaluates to -0.007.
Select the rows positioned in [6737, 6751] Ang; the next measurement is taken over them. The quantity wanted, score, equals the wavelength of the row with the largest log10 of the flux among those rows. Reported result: 6742.70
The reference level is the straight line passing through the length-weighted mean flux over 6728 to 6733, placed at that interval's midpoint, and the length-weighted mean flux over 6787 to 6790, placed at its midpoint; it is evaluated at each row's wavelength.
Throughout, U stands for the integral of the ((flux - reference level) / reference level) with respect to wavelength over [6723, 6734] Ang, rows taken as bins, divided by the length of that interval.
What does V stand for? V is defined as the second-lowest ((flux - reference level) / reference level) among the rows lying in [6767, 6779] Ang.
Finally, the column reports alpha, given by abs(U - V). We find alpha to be 0.012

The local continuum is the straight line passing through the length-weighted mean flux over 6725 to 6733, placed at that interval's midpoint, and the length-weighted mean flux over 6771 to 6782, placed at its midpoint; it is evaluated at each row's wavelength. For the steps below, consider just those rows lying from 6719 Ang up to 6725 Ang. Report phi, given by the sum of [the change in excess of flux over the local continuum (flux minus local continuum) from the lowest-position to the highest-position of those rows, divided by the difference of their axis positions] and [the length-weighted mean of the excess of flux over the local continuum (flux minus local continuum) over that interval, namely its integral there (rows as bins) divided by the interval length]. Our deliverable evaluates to -0.16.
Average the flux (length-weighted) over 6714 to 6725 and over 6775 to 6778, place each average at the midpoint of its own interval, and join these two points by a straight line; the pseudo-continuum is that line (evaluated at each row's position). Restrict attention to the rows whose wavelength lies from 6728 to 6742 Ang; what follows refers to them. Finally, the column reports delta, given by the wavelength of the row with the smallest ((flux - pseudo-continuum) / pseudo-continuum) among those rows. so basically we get 6739.60 Ang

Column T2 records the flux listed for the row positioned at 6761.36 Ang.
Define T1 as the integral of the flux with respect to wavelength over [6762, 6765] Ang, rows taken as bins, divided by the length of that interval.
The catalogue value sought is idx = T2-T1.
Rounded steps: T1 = 41.5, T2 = 41.48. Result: -0.01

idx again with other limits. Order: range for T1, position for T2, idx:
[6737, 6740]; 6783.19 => -0.01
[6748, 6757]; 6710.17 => 0.39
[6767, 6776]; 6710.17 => 0.99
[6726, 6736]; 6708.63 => 0.32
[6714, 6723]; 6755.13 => -0.18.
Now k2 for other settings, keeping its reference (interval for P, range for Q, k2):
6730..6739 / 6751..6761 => 0.003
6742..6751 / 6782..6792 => -0.004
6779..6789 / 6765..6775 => -0.012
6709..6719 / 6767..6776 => -0.012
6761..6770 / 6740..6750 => 0.007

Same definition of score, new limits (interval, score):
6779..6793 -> 6792.57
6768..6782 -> 6772.26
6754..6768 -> 6756.69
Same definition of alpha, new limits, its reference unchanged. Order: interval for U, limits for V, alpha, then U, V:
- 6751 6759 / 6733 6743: 0.008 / -0.0007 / -0.0085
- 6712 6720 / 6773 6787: 0.000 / -0.0103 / -0.0100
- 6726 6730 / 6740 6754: 0.001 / -0.0060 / -0.0047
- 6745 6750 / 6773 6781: 0.004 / -0.0038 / -0.0081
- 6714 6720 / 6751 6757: 0.009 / -0.0098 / -0.0009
